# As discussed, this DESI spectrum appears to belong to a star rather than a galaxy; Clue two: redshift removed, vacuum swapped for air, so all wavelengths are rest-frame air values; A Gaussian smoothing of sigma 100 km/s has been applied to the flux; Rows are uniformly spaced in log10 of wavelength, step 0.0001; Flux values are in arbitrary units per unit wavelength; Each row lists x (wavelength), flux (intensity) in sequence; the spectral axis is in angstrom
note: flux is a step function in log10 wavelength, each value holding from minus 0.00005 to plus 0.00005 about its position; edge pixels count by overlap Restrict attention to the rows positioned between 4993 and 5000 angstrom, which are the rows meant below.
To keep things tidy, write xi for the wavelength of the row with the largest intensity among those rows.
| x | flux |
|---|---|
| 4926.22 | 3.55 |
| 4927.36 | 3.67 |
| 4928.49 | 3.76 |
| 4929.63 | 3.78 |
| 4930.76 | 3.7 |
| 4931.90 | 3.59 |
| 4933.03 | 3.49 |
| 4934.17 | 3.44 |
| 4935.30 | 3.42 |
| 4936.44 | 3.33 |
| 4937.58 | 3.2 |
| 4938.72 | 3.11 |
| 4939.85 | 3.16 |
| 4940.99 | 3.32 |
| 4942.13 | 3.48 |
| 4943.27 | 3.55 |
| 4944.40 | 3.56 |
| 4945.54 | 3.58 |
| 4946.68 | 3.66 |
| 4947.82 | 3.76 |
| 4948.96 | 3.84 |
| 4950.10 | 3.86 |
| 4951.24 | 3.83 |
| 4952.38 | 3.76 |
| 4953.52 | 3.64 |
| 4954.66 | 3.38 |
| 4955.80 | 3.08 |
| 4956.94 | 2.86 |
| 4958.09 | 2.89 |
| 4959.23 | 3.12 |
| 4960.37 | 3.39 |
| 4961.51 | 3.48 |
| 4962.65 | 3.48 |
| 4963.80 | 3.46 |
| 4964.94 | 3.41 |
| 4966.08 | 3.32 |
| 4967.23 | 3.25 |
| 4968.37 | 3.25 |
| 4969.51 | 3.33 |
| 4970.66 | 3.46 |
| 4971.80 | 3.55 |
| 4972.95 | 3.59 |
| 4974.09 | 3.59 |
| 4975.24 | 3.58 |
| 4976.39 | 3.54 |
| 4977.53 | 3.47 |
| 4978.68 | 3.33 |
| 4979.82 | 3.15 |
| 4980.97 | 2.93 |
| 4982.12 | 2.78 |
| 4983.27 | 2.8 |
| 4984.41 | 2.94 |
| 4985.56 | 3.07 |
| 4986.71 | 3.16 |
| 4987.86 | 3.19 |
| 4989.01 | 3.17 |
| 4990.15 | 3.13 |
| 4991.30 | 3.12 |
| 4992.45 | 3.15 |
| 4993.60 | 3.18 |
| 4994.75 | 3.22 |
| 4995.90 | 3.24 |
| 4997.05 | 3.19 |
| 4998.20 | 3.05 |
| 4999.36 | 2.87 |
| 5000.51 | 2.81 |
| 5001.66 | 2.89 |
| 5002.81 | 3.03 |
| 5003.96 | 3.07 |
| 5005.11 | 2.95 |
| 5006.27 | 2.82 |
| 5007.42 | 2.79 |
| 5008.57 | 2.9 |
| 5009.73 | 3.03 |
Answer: 4995.90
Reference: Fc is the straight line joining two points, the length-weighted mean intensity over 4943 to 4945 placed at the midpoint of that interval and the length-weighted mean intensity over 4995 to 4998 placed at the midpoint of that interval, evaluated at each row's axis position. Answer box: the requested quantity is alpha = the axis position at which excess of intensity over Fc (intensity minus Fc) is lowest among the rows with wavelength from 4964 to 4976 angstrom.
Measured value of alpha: 4967.23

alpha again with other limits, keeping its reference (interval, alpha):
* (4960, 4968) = 4967.23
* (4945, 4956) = 4955.80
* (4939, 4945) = 4939.85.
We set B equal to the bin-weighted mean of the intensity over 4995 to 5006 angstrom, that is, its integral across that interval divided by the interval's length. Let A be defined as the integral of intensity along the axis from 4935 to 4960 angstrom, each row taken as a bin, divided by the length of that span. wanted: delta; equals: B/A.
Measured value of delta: 0.88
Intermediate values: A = 3.43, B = 3.01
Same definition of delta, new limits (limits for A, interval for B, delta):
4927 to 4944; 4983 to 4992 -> 0.89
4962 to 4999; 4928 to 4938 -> 1.08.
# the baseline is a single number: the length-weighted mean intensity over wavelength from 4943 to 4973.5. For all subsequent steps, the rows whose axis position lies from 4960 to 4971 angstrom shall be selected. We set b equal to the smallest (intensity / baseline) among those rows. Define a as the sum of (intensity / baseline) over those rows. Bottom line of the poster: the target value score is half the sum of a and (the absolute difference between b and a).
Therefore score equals 9.32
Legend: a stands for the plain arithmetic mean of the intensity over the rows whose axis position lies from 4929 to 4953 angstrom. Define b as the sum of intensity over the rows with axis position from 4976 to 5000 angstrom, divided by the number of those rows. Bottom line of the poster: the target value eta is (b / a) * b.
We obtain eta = 2.76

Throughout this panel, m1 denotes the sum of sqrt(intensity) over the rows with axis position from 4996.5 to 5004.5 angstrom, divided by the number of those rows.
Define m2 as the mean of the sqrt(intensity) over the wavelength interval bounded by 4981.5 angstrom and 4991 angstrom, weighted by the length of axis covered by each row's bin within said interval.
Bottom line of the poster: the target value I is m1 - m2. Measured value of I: -0.01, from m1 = 1.73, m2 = 1.74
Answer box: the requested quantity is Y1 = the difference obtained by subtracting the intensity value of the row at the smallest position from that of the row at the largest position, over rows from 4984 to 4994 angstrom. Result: 0.2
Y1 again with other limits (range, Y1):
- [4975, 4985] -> -0.6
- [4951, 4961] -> -0.4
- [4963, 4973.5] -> 0.1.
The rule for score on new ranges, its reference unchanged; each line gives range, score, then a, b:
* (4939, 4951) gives 9.89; 10.3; 0.914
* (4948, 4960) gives 9.50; 9.9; 0.828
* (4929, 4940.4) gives 9.45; 9.9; 0.900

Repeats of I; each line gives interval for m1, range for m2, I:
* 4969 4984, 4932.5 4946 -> -0.02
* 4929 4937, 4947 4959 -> 0.02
